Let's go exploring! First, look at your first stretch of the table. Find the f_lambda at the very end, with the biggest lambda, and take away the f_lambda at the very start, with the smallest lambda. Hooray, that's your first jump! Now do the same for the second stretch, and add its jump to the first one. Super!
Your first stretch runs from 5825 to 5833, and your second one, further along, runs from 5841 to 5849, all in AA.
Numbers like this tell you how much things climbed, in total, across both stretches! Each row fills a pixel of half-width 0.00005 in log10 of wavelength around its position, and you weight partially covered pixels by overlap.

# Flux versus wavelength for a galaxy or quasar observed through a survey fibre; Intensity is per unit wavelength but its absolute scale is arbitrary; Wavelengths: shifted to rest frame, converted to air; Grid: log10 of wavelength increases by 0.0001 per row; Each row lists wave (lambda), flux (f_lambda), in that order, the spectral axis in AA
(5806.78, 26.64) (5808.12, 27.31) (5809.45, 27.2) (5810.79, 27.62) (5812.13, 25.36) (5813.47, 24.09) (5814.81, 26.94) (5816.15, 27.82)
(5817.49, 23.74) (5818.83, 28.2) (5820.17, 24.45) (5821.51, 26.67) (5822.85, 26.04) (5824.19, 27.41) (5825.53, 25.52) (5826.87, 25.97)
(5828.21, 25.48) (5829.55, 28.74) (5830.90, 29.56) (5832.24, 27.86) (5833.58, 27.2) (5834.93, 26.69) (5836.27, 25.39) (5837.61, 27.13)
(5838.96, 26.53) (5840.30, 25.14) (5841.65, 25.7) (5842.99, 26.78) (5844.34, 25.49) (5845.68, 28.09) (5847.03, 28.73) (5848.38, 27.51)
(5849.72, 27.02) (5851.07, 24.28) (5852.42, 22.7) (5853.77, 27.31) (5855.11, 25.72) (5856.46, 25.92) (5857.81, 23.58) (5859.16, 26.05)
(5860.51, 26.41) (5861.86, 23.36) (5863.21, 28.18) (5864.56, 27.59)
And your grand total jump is 4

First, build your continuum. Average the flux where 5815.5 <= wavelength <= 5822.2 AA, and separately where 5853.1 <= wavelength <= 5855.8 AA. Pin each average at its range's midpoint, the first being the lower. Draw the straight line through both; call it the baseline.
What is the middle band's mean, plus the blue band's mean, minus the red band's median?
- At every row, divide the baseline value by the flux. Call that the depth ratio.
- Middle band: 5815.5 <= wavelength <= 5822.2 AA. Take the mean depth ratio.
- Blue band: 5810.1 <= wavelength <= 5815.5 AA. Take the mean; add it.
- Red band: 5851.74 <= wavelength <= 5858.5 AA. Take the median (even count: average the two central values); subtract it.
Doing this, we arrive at 0.98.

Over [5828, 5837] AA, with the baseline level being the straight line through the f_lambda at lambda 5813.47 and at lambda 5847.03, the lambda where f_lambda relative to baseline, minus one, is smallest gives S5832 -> 5836.27 AA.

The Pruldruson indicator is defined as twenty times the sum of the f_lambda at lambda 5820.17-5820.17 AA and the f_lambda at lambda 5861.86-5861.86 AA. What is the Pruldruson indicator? 956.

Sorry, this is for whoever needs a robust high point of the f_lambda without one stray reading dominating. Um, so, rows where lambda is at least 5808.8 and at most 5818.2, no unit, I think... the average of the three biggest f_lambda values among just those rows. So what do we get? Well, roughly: 27.5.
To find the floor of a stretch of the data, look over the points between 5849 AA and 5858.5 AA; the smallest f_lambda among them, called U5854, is 22.7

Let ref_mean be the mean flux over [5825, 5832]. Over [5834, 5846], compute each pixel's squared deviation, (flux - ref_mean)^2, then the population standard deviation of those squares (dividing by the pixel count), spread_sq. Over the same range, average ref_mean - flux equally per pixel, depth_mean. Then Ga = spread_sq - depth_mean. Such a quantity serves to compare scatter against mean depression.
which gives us 0.6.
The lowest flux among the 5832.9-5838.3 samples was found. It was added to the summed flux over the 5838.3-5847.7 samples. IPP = 212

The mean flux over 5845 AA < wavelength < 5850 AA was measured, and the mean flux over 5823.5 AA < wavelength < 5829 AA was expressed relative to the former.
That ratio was 0.94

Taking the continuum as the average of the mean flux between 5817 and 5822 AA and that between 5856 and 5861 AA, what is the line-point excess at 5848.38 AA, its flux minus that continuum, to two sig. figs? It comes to 1.9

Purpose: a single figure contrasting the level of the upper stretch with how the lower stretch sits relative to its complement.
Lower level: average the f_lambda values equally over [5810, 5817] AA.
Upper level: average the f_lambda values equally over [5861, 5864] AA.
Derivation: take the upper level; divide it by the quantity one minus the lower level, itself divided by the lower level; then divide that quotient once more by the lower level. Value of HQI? -1.02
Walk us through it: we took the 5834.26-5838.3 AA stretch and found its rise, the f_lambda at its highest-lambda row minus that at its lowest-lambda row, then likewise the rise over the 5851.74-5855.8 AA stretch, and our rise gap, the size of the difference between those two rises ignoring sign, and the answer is 2.6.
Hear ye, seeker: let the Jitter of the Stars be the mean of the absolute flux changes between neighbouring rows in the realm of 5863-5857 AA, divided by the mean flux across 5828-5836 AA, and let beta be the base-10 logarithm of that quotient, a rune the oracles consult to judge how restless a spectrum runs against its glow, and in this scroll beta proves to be -1.15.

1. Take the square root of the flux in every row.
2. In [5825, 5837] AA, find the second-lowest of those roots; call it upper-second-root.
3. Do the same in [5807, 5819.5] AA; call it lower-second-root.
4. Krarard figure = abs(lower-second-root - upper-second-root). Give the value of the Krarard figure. 0.14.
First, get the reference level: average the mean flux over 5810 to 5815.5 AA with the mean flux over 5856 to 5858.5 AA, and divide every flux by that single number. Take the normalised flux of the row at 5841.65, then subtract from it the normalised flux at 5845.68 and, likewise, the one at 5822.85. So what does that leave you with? -1.1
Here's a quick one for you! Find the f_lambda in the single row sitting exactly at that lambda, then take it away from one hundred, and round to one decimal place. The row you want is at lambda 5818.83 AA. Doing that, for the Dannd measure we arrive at 71.8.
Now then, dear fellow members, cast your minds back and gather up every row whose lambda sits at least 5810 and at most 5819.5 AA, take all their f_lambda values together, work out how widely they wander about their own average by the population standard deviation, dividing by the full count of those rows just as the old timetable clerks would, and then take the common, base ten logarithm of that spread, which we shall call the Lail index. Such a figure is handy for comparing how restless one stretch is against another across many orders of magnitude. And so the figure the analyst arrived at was 0.23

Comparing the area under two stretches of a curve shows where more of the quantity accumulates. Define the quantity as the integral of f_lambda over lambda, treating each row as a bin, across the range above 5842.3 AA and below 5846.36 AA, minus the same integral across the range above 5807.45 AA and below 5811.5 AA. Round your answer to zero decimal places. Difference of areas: -2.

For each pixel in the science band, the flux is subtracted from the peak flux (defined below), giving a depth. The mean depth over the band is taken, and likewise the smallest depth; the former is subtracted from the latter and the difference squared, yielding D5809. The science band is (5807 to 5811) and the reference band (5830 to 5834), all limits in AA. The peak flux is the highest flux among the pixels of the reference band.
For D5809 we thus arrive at 0.1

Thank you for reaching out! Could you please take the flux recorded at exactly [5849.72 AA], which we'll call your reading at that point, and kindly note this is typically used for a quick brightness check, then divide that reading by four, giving 6.8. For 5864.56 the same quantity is 6.9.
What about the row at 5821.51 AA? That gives 6.7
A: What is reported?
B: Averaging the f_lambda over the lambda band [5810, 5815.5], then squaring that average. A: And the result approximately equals 676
